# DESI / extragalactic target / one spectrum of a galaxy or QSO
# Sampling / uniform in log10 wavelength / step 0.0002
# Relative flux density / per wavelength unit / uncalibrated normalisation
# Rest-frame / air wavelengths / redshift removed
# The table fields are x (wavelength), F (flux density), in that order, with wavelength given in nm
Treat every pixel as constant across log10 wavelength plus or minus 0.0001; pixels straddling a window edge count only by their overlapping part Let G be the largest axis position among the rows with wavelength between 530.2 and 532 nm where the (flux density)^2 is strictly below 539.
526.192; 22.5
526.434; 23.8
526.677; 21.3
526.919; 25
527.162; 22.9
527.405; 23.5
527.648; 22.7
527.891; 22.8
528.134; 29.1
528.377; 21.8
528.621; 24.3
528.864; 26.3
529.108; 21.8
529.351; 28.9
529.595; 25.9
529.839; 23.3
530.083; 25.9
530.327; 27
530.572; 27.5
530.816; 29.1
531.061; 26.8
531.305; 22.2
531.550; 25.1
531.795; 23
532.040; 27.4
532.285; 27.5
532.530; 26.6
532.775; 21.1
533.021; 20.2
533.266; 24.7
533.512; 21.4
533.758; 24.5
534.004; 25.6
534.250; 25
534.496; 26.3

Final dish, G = 531.795 nm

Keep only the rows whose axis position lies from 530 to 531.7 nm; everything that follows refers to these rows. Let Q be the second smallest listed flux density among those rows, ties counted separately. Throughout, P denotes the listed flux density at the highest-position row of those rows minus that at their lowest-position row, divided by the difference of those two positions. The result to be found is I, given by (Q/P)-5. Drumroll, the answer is -51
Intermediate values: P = -0.5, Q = 25.1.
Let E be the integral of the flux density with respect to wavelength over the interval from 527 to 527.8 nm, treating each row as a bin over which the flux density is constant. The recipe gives 18.5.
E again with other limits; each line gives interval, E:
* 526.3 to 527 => 16.3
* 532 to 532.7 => 18.7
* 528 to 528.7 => 17.5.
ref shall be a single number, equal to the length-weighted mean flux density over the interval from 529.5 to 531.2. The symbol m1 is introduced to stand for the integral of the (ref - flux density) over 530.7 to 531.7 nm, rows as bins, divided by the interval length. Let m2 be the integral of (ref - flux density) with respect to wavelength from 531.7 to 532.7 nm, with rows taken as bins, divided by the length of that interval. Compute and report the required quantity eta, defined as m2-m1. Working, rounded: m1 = 0.76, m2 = 0.5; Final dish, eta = -0.3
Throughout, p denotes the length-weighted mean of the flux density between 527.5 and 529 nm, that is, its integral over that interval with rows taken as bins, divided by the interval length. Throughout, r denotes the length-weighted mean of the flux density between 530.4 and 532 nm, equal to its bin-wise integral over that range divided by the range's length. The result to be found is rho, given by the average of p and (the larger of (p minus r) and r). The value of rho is 25.1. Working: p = 24.5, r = 25.7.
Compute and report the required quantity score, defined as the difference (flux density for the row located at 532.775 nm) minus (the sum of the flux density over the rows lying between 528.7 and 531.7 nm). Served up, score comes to -289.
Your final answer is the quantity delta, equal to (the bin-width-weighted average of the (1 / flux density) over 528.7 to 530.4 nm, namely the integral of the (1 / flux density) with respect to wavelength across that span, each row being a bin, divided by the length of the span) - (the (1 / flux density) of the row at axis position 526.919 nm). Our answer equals -0.0005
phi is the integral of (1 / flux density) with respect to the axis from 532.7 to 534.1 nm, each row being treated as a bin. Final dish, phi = 0.062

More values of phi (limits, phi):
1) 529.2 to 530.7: 0.057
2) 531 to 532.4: 0.056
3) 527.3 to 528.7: 0.059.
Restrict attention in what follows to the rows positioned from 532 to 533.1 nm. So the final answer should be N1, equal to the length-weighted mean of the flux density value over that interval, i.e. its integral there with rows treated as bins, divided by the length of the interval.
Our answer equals 24.5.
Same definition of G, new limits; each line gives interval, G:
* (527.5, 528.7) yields 528.377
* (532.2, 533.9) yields 533.512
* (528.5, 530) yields 529.108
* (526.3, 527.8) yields 527.648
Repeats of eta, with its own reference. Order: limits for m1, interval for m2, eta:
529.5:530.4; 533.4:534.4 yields 1.2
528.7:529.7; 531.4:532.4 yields 0.0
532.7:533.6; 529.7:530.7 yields -4.0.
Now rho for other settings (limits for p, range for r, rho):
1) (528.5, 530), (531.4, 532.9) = 25.1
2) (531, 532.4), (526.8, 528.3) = 24.8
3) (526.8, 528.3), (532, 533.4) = 24.3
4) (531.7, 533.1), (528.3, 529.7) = 24.7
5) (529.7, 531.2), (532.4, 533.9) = 24.8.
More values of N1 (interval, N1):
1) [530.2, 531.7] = 26.2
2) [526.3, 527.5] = 23.3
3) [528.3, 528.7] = 23.0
